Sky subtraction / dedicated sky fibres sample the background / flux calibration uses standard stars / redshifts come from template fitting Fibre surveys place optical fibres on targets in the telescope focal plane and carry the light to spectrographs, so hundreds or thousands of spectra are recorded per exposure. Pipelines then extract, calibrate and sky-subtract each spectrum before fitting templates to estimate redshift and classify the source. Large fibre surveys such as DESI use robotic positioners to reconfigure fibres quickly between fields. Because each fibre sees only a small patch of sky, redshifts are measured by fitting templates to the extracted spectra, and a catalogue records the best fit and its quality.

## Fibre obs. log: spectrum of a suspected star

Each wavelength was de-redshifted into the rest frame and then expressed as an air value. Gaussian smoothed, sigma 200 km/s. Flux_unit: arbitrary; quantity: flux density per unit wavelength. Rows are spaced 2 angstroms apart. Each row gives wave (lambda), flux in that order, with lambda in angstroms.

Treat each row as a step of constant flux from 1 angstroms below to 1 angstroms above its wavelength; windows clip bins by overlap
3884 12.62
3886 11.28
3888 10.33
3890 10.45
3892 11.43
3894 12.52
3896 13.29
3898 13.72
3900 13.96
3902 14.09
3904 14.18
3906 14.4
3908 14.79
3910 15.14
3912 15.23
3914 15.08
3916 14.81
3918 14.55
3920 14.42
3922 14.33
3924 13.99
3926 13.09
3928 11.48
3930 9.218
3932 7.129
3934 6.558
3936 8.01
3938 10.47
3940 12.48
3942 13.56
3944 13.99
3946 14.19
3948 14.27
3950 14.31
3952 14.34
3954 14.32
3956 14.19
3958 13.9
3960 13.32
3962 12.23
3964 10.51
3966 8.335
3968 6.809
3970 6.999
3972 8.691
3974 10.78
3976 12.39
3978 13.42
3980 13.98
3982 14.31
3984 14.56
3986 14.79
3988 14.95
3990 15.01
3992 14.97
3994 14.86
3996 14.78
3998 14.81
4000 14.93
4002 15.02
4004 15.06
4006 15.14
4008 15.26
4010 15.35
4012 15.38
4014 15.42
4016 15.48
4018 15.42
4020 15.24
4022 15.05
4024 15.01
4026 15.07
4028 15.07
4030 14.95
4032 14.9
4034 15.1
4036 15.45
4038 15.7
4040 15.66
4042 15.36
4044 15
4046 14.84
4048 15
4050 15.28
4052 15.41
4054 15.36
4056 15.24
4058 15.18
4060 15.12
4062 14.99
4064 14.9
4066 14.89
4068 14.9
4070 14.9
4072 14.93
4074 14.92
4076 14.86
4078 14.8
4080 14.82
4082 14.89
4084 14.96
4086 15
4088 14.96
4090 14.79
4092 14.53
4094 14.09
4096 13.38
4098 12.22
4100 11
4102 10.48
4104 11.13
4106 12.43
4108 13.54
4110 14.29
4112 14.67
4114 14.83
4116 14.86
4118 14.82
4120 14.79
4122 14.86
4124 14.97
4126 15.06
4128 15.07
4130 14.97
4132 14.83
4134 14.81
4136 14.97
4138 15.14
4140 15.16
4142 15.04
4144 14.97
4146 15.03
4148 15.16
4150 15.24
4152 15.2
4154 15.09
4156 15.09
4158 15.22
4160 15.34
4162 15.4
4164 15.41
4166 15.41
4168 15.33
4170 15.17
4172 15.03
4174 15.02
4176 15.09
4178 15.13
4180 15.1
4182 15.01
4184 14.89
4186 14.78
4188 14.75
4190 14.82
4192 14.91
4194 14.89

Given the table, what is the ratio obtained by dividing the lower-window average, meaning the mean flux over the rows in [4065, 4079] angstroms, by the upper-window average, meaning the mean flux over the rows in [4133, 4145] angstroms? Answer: 0.99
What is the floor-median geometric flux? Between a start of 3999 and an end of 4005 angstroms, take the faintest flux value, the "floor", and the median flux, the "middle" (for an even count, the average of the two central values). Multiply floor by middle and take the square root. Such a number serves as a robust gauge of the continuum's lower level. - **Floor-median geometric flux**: 15.0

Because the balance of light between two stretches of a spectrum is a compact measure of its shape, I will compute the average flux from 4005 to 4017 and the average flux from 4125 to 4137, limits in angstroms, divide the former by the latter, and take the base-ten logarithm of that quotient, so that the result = 0.011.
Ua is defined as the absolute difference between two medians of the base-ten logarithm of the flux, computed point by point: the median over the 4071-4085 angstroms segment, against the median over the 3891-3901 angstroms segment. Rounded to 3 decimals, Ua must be 0.049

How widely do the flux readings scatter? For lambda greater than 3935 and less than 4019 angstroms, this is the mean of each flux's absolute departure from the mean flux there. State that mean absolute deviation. 1.9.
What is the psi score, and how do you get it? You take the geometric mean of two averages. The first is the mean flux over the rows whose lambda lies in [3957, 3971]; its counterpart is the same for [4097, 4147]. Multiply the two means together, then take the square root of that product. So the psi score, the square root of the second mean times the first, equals 12.1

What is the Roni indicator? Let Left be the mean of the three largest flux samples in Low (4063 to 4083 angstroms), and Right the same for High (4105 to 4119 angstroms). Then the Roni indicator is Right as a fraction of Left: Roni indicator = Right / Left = 0.99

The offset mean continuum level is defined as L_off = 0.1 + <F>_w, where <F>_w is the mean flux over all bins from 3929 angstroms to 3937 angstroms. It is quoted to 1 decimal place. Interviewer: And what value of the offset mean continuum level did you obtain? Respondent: 7.8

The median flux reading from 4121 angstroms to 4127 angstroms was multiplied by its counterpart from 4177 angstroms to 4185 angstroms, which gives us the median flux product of 225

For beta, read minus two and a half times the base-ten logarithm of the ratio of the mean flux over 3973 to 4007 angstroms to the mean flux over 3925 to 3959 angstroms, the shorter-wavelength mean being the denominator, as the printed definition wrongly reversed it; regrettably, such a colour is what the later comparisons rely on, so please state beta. -0.19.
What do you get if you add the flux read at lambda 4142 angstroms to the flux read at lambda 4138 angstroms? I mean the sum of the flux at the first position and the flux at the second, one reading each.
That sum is 30.2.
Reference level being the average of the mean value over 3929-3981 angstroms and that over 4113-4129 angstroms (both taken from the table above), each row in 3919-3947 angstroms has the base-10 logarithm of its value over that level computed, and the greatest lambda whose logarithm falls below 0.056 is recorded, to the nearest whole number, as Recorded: 3946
